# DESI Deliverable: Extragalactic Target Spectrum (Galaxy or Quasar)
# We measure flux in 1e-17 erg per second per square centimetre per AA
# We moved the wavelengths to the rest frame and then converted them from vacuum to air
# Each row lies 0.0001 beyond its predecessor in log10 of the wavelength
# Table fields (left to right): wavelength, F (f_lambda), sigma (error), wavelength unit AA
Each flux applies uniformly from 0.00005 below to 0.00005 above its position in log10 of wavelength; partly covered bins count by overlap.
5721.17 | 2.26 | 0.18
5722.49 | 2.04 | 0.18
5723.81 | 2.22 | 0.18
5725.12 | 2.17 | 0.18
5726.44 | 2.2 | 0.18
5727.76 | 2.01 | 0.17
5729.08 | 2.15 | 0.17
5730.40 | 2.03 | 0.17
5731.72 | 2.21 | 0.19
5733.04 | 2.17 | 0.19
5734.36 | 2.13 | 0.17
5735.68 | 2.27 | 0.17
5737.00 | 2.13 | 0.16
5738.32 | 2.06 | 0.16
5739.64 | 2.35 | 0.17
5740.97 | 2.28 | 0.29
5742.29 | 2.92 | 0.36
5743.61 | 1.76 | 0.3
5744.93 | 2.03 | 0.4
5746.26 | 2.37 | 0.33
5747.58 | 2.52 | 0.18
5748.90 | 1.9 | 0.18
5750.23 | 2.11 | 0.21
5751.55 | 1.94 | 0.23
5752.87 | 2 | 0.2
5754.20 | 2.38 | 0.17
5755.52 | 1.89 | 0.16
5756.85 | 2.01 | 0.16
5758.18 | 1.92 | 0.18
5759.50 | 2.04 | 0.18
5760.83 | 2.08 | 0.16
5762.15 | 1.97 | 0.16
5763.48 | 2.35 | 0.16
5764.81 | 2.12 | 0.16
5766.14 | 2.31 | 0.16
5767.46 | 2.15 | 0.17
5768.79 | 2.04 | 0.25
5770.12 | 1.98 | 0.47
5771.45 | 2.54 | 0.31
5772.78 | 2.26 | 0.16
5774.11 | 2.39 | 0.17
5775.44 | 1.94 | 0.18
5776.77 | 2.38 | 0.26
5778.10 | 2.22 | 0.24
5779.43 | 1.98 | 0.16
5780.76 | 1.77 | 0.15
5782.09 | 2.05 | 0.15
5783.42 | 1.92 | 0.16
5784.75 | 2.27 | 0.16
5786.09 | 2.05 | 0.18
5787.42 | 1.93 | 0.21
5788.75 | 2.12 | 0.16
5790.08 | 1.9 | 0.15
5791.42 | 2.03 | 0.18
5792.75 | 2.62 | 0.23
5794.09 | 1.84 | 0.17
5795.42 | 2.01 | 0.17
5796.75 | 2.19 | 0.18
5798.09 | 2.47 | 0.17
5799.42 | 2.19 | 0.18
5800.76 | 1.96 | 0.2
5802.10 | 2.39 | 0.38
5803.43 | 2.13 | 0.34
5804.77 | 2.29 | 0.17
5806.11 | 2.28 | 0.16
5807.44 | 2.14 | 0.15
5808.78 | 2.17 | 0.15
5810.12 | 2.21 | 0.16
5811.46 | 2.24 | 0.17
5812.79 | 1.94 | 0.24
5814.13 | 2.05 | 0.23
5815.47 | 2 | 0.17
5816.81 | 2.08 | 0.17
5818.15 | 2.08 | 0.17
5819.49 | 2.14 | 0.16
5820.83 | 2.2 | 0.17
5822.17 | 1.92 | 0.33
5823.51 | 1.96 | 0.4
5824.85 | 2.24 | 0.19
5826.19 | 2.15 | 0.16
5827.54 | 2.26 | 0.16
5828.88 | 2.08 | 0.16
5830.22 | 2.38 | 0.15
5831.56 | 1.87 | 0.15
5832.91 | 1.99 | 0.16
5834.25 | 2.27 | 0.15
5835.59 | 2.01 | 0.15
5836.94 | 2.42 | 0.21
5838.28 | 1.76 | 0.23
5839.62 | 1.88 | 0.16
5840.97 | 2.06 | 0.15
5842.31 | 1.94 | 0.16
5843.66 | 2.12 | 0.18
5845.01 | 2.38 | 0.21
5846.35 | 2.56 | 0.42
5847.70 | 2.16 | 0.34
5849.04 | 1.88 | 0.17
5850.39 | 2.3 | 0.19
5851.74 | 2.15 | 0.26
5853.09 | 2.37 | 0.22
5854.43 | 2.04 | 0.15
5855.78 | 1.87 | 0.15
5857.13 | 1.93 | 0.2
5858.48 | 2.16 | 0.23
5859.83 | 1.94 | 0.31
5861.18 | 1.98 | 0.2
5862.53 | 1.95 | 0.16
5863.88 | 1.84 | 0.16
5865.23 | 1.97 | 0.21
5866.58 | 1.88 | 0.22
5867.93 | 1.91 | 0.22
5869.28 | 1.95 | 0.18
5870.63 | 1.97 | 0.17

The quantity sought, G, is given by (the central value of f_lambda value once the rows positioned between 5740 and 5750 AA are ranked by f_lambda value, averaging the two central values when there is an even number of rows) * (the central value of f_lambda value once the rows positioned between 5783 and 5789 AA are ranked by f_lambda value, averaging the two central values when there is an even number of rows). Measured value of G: 4.67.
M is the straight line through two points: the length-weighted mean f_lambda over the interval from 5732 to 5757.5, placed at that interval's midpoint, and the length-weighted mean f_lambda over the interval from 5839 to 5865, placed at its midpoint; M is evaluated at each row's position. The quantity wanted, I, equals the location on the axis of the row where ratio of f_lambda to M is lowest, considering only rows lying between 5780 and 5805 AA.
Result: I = 5780.76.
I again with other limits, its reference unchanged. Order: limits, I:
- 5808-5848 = 5838.28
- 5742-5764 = 5743.61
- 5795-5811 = 5800.76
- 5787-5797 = 5794.09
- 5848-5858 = 5855.78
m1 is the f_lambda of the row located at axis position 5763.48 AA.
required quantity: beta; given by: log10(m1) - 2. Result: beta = -1.63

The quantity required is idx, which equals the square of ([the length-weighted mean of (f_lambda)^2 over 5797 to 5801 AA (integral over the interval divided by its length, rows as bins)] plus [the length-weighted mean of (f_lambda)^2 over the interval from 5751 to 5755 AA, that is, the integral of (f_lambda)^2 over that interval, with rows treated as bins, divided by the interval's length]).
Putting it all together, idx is 90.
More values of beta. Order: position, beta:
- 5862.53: -1.71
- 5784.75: -1.64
